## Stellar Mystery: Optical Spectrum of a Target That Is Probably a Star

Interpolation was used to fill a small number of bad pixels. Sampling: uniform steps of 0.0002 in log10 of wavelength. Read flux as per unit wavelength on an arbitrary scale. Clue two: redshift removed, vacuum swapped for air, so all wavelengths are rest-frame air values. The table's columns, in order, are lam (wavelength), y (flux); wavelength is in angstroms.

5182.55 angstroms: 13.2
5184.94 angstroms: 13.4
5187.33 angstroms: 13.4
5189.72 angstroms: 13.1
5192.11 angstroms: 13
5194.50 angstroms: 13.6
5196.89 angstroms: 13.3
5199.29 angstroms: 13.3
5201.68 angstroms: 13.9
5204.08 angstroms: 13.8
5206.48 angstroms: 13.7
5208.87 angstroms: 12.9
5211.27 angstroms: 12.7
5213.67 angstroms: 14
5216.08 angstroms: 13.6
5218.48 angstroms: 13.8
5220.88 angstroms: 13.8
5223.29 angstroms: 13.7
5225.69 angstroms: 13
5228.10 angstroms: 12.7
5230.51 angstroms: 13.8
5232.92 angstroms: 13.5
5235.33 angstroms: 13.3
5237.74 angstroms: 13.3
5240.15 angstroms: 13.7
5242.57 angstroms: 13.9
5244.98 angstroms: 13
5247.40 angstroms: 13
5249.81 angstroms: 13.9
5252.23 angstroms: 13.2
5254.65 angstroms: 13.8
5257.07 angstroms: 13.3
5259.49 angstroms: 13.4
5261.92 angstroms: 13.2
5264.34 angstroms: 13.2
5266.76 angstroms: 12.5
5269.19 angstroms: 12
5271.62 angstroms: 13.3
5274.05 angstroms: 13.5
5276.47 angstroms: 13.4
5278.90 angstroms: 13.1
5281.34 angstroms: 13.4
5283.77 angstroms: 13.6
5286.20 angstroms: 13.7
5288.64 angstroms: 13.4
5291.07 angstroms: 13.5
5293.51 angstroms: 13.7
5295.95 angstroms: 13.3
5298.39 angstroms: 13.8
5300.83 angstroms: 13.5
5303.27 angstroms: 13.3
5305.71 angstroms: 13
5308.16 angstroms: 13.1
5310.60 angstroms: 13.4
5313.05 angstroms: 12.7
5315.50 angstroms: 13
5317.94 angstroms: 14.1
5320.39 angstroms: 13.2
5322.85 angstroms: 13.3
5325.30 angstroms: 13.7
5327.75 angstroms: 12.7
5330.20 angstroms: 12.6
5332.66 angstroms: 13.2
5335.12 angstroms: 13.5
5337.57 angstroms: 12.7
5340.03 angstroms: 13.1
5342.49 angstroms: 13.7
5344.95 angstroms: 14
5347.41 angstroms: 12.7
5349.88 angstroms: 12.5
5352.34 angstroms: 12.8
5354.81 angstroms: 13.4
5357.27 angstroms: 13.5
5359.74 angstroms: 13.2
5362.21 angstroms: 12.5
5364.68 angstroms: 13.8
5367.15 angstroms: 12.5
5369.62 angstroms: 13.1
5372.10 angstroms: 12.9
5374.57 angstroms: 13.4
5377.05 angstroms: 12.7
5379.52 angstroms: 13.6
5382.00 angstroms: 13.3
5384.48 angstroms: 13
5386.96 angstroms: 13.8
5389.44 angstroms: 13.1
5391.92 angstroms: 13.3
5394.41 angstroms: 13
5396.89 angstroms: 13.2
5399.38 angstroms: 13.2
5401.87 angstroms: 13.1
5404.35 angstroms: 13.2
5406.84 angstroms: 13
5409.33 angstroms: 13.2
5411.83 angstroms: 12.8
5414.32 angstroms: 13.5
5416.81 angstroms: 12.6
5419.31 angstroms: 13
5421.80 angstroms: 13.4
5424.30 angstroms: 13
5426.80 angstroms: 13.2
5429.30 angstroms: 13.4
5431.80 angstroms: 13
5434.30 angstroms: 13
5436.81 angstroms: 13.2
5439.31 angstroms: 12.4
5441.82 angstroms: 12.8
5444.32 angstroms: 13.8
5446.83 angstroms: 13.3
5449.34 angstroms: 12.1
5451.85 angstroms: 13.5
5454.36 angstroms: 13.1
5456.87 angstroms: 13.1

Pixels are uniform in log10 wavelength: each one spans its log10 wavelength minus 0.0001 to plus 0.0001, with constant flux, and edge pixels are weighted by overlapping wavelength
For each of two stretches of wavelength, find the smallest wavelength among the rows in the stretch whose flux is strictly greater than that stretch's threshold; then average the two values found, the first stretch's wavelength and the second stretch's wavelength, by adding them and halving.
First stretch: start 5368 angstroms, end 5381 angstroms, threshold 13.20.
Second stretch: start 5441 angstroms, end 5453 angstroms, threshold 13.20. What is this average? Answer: 5409.4 angstroms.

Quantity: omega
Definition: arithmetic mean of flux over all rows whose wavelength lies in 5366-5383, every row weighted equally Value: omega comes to 13.1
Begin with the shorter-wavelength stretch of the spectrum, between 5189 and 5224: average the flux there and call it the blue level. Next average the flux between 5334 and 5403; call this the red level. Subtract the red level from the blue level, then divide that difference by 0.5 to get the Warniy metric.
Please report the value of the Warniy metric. 0.63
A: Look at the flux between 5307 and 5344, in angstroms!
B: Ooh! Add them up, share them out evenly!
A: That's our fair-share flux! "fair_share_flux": 13.2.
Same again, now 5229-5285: 13.3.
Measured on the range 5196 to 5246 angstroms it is 13.5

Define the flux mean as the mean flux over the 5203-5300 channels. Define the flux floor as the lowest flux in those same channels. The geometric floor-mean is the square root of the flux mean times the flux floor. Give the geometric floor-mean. 12.7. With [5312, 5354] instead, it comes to 12.8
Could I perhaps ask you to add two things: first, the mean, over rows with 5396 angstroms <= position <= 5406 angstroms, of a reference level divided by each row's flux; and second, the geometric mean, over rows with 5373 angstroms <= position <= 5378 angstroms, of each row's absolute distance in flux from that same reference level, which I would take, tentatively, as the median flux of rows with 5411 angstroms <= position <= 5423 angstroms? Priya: 1.33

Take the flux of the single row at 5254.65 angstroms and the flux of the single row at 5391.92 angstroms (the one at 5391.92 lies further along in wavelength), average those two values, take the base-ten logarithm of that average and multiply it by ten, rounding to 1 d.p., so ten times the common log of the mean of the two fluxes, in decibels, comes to 11.3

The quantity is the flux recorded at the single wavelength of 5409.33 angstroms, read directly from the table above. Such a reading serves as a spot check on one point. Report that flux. 13.2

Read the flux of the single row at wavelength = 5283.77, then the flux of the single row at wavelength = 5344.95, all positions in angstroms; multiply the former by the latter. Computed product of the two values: 190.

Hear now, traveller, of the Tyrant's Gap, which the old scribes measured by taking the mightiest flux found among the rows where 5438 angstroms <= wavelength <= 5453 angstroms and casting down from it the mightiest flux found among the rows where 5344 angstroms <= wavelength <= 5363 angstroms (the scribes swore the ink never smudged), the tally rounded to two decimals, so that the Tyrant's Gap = -0.20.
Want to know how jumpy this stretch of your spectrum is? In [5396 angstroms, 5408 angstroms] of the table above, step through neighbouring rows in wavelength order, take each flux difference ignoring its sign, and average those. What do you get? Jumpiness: 0.10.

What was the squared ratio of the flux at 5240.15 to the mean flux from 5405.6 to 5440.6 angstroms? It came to 1.10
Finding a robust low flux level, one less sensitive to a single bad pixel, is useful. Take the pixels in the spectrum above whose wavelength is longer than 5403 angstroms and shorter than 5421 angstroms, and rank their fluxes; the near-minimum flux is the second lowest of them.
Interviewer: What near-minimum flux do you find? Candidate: 12.8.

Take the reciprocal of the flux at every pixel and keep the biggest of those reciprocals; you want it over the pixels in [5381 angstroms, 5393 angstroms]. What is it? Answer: 0.0769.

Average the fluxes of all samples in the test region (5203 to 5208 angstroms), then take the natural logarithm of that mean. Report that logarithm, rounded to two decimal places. 2.62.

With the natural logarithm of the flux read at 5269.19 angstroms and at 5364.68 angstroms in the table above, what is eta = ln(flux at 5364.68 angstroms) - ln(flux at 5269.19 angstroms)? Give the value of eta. 0.14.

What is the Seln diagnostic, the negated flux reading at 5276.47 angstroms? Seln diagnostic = -13.4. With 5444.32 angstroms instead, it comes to -13.8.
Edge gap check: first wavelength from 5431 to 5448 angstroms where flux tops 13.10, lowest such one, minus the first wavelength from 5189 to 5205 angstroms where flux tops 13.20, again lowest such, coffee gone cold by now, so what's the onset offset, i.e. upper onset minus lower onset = 242.3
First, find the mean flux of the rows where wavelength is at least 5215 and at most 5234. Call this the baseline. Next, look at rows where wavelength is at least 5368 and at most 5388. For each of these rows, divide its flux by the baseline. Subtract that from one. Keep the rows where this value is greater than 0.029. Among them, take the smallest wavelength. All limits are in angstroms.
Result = 5372.10 angstroms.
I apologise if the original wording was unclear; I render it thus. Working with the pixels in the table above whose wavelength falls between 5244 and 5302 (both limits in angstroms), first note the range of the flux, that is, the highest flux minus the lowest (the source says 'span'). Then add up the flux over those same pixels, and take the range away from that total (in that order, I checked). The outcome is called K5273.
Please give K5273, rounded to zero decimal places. 318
